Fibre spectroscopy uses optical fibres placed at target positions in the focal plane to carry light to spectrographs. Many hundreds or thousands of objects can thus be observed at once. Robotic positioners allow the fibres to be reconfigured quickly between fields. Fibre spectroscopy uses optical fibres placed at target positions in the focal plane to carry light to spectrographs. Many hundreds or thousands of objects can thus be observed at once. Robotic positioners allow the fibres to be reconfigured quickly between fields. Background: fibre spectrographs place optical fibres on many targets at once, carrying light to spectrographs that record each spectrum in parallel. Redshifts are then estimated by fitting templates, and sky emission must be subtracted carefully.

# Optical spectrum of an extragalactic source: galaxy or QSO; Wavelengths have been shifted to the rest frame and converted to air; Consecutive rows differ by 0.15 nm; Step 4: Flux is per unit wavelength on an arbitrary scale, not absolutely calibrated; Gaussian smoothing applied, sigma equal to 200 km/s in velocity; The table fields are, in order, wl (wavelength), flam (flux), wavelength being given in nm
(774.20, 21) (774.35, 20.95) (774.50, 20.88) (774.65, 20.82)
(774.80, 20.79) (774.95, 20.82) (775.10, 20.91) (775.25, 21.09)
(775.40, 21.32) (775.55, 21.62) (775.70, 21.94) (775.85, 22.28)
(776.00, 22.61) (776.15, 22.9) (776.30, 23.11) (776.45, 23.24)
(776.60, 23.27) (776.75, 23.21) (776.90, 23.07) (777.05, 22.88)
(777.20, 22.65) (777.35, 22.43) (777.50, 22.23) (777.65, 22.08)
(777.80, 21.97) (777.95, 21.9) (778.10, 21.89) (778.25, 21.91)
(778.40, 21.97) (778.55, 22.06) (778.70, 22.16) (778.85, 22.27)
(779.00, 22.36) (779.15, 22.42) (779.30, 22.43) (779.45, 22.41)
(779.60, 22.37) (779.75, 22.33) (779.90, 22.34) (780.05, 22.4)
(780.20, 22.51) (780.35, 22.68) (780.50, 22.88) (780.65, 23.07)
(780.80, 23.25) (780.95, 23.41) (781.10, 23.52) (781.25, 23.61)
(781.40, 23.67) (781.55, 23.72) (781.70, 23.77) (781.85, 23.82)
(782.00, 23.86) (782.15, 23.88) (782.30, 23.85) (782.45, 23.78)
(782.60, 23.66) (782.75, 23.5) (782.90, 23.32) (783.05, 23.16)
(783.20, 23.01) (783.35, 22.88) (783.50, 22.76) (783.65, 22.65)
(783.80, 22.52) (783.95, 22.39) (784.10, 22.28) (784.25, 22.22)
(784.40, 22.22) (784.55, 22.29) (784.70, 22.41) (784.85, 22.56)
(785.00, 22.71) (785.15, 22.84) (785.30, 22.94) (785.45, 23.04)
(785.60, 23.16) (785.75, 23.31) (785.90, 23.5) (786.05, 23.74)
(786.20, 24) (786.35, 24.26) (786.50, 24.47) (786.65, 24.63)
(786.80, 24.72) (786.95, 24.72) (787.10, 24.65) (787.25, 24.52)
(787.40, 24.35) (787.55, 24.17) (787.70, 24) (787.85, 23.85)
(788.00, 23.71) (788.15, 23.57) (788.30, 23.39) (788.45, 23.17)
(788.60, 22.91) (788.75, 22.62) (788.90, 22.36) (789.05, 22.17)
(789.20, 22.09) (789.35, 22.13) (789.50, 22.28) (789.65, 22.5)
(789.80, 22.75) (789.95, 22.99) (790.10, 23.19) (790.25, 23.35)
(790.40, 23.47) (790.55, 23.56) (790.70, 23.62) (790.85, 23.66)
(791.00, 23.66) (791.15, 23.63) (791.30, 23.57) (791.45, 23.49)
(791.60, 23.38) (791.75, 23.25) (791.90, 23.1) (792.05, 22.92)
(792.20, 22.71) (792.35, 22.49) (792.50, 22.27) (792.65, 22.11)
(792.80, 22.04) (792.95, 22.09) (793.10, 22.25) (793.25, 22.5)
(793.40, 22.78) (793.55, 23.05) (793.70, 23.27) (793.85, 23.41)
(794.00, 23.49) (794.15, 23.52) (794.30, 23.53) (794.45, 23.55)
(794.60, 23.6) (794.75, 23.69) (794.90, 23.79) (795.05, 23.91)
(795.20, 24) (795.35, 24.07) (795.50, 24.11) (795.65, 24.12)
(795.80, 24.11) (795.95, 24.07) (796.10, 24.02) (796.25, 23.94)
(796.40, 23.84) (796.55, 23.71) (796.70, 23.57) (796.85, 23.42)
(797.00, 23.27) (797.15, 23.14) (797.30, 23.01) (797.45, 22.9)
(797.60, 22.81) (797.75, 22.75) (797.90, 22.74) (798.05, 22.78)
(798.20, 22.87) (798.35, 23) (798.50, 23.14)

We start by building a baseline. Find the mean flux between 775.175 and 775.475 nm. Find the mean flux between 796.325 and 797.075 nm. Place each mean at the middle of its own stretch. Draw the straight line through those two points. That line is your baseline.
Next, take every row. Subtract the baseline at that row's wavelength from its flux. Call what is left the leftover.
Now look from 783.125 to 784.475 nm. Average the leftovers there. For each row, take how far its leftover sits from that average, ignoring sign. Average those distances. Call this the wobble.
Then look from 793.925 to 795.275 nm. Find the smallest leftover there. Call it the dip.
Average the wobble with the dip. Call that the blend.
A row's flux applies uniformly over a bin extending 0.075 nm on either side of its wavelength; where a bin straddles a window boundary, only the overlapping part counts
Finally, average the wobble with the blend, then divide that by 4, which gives 0.067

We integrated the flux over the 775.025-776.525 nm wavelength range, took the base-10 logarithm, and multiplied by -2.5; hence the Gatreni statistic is -3.80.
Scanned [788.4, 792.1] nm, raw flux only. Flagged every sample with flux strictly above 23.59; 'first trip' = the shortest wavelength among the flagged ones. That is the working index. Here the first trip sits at 790.70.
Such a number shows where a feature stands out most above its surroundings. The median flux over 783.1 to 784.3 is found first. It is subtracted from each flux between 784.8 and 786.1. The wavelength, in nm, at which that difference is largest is 786.05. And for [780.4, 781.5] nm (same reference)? 781.40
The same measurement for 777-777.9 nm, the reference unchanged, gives 777.05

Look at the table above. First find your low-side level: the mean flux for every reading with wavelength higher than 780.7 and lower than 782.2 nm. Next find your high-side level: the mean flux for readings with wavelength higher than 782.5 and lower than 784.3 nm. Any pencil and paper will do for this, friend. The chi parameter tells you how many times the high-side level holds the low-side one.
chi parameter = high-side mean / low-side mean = 0.97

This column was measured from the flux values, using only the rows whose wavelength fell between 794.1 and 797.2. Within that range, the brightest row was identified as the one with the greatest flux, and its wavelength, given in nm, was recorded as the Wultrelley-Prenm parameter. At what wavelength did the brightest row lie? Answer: 795.65 nm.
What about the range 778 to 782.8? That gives 782.15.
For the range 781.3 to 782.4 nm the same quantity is 782.15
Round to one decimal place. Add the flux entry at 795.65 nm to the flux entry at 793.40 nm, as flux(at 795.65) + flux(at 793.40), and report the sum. 46.9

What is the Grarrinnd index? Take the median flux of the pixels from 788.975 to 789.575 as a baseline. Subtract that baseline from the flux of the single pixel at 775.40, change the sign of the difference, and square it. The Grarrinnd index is 0.7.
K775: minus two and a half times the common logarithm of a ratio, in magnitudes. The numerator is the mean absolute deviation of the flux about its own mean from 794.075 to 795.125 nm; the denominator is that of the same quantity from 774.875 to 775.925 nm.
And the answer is 1.4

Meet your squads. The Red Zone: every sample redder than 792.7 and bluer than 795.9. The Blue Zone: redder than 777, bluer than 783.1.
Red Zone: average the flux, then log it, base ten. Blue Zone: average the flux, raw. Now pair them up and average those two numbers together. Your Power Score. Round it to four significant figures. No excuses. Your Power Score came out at 12.10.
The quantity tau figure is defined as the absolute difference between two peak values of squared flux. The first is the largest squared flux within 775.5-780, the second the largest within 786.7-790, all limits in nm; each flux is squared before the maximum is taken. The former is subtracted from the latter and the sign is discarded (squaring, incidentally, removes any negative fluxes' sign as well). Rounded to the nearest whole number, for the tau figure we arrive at 70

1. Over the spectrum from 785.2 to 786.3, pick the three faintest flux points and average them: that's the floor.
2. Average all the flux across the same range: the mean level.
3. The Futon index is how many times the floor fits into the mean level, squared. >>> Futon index 1.03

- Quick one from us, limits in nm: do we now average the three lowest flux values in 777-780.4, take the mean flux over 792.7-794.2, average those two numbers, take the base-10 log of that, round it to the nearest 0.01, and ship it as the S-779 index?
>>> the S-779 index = 1.35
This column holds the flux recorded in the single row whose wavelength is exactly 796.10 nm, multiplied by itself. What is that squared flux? 577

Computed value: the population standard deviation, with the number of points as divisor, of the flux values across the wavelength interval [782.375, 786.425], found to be 0.57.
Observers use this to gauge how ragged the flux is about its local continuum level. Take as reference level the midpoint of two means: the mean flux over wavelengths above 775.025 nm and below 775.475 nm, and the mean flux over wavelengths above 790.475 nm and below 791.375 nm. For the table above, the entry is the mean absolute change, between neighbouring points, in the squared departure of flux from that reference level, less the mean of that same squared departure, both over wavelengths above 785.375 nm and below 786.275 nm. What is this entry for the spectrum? -0.87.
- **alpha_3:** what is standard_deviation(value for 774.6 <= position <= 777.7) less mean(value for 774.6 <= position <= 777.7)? -21.3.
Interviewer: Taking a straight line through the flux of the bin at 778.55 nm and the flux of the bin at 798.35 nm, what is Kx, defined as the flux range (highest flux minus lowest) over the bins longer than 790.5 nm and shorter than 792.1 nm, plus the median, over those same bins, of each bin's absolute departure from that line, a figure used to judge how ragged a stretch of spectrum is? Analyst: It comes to 1.64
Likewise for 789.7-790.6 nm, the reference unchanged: 1.47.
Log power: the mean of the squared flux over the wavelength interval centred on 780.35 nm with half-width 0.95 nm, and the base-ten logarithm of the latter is 2.72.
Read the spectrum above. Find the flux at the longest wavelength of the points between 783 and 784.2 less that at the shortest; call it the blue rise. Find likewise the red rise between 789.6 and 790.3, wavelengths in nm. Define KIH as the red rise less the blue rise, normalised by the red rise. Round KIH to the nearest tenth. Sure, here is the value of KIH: 2.0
